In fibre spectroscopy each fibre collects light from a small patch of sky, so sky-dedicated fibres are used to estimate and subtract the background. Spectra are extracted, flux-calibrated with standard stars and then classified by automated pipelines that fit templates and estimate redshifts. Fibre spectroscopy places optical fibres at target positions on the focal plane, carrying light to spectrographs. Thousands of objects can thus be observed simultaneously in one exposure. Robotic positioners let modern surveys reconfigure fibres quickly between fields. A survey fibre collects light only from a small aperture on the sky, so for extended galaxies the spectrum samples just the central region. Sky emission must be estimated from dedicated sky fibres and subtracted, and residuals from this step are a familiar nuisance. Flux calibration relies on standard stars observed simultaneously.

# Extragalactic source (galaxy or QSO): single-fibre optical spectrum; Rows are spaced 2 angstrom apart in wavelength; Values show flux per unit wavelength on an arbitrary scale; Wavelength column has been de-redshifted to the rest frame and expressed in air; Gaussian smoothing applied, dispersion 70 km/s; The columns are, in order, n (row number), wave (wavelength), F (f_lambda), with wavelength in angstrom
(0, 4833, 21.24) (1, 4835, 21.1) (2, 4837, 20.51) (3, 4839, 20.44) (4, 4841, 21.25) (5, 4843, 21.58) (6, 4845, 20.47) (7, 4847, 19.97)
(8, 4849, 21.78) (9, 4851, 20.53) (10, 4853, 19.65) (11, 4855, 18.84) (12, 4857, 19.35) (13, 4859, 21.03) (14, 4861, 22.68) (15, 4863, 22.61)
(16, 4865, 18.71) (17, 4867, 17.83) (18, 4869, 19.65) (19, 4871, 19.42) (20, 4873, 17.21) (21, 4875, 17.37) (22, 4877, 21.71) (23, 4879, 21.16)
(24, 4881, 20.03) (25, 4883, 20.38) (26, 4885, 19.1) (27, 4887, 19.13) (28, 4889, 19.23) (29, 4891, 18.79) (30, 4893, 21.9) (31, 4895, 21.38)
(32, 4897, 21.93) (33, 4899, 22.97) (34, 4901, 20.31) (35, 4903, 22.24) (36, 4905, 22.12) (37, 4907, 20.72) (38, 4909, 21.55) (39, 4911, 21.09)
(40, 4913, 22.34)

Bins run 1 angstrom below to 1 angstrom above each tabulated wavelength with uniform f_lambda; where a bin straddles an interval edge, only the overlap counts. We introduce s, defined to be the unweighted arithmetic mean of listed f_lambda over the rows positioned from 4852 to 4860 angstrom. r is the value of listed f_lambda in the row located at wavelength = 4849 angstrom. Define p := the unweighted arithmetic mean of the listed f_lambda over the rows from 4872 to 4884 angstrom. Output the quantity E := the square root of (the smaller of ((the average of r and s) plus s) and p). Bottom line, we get 4.43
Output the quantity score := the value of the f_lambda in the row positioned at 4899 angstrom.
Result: 22.97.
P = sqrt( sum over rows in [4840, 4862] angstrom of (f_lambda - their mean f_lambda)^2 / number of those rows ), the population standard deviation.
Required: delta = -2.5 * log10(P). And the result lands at -0.10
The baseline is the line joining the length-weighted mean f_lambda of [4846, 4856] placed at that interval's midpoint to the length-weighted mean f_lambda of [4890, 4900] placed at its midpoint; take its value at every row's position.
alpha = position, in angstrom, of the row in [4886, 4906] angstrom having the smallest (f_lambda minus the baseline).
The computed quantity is 4891 angstrom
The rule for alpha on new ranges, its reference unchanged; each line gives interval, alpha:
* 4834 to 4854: 4853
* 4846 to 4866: 4865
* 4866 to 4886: 4873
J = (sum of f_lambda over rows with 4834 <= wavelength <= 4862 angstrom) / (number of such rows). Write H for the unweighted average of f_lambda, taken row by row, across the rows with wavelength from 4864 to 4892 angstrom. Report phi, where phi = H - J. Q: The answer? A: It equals -1.4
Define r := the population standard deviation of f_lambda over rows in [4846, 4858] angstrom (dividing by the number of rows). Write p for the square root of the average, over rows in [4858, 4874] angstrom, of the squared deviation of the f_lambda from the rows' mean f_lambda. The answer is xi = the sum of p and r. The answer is 2.87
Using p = 1.9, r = 0.94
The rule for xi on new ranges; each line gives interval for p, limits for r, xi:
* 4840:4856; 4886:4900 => 2.49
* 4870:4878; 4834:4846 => 2.27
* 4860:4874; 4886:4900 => 3.55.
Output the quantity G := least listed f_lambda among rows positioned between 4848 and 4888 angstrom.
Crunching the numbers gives 17.21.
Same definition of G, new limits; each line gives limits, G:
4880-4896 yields 18.79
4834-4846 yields 20.44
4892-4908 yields 20.31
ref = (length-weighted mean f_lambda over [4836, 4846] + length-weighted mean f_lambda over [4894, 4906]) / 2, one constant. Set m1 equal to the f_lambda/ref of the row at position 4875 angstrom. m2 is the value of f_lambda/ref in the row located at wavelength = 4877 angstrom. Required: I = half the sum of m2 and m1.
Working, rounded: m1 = 0.81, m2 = 1.017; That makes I 0.92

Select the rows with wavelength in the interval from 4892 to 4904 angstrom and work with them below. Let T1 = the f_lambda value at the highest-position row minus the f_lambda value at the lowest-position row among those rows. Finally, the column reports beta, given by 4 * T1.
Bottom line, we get 1.4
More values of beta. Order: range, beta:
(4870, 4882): 2.4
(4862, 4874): -21.6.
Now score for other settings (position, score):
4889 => 19.23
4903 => 22.24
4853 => 19.65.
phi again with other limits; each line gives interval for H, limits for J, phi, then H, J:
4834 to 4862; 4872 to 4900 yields 0.5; 20.7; 20.2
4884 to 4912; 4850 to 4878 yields 1.1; 20.9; 19.8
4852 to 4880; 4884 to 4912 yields -1.1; 19.8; 20.9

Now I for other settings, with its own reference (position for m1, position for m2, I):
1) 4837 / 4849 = 0.99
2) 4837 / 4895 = 0.98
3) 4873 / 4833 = 0.90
